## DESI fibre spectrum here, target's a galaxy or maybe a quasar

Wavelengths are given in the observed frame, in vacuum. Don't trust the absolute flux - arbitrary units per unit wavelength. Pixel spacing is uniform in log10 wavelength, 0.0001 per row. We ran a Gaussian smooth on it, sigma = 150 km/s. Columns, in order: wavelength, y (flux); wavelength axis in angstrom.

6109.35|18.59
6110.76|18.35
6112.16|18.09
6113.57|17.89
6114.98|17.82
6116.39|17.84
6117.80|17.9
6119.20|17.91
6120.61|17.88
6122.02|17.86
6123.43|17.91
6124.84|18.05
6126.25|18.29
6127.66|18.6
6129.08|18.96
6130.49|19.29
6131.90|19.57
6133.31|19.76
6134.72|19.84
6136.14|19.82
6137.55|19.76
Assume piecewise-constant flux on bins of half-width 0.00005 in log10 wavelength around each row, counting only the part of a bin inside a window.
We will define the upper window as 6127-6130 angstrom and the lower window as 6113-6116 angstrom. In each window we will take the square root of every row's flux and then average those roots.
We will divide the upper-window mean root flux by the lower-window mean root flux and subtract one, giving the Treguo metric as 0.026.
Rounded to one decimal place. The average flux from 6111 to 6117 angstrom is 17.9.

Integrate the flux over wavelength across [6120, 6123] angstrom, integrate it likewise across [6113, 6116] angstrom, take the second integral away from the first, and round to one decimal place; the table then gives 0.1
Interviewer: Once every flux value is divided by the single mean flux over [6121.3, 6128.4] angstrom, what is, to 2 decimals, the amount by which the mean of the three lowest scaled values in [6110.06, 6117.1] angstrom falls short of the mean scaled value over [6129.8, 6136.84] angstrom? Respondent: 0.10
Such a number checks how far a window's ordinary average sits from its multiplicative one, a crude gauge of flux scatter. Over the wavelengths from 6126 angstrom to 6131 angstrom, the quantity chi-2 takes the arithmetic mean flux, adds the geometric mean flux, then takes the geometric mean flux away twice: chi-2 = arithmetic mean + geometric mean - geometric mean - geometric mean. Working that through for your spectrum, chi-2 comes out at 0.004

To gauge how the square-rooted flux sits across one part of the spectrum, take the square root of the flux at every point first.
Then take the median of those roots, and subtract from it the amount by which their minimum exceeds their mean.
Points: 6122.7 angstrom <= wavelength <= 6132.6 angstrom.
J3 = 4.40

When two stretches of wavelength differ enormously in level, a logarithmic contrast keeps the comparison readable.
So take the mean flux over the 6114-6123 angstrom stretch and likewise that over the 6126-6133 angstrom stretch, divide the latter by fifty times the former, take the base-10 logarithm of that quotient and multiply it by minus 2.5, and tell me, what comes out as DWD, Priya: 4.18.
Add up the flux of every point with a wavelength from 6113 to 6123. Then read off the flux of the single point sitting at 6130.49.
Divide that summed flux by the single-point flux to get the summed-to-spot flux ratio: 6.5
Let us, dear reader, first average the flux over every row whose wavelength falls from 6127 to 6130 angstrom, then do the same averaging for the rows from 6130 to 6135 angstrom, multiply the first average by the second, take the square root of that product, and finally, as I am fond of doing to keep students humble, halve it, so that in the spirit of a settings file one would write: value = 9.60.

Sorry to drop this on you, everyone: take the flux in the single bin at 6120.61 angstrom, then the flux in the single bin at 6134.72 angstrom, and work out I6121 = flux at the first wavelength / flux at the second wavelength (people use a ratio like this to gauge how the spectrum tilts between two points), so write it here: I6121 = 0.90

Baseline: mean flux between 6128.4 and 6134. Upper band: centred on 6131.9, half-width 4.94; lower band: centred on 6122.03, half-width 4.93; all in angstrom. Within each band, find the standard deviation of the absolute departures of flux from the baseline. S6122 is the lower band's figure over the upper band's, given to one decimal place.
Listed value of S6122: 0.7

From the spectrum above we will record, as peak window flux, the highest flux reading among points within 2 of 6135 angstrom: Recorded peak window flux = 19.84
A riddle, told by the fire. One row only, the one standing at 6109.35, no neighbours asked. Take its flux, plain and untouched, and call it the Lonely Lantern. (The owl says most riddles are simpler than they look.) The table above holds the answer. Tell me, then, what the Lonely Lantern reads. 18.59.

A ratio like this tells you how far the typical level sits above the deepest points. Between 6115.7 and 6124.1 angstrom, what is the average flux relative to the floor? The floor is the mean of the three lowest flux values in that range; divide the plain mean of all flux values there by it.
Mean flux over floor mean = 1.00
